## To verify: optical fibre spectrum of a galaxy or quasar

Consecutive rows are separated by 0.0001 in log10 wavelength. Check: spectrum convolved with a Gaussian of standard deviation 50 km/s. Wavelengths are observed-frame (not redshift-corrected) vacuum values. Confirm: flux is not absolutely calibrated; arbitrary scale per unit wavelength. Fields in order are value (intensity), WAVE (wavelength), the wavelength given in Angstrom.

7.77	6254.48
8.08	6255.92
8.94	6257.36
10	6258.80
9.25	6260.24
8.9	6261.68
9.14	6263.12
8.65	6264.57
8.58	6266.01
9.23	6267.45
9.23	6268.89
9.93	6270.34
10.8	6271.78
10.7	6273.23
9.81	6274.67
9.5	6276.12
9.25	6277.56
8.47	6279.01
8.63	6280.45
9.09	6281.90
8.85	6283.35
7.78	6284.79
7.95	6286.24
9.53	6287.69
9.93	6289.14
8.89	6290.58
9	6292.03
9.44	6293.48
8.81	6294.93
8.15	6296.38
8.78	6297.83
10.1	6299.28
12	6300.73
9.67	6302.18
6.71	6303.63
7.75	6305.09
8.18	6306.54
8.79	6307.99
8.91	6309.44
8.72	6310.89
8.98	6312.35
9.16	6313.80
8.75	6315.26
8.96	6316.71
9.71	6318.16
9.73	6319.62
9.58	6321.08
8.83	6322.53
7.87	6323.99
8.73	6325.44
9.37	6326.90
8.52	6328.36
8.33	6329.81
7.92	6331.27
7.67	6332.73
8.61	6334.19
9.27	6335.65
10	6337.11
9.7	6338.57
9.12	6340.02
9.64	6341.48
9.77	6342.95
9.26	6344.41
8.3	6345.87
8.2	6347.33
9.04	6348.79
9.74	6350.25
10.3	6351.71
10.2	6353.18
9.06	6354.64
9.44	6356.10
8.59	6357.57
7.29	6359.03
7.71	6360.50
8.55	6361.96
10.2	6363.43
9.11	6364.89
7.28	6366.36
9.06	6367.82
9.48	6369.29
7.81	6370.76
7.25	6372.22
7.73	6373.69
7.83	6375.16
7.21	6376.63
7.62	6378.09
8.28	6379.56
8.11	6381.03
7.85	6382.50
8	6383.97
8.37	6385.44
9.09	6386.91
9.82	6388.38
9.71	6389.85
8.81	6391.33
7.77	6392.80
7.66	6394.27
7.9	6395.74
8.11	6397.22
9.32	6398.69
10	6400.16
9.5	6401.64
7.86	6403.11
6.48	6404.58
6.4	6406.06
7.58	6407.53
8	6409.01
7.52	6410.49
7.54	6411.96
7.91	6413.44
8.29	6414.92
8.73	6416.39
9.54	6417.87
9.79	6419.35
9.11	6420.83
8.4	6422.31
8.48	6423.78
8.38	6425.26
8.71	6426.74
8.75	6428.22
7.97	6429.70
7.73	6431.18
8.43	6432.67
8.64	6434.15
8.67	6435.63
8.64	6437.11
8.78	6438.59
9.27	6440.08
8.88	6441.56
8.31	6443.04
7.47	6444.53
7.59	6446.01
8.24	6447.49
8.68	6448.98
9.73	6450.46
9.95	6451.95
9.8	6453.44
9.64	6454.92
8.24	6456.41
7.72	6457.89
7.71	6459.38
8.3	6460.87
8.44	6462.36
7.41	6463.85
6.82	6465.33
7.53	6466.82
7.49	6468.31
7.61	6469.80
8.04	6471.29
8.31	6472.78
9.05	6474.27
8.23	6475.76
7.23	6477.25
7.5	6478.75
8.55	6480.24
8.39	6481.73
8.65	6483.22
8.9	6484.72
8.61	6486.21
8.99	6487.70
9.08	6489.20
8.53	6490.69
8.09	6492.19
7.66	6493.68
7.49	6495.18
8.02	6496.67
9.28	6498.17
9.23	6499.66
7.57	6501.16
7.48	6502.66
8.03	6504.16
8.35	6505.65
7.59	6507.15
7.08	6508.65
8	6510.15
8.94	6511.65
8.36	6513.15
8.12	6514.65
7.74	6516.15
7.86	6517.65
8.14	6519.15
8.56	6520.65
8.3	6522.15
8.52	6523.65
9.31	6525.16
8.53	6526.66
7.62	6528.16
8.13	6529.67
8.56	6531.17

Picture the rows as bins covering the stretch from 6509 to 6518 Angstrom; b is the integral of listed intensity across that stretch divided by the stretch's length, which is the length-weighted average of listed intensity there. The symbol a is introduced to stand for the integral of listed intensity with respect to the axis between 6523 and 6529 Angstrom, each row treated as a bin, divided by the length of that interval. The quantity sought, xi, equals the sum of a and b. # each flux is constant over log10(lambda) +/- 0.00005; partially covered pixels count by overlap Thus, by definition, 16.6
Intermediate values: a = 8.5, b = 8.1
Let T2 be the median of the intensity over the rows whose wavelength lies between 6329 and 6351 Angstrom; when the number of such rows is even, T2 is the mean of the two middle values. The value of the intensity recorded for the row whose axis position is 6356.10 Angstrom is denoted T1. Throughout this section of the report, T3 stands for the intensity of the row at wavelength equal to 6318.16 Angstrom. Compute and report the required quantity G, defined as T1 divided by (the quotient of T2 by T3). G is 10.1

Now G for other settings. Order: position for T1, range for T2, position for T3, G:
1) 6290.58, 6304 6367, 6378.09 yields 7.6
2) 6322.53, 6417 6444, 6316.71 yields 9.1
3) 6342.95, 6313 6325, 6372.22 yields 7.8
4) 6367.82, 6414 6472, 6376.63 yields 7.7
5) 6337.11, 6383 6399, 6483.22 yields 10.3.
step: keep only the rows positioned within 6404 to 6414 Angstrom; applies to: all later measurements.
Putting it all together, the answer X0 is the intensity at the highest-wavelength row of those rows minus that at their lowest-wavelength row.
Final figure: 1.4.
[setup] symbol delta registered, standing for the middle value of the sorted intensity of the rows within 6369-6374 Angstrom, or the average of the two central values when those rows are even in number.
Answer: 7.77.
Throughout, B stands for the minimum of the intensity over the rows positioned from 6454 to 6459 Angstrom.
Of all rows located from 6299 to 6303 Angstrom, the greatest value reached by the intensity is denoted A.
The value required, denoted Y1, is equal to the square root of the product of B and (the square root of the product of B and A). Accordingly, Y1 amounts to 8.6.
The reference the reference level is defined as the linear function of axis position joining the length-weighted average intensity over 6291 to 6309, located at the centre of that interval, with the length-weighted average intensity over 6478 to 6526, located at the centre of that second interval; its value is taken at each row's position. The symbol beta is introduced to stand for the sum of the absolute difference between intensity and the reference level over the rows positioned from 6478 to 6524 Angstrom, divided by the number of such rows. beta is 0.46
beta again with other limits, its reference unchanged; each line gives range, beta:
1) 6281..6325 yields 0.64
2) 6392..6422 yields 0.94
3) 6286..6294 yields 0.52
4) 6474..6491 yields 0.49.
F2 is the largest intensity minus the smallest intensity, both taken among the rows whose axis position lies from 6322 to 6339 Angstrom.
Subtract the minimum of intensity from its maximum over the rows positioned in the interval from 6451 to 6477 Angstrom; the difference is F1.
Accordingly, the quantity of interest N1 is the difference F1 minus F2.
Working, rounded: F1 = 3.1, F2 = 2.3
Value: 0.80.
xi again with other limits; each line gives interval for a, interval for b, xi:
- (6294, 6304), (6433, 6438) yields 17.9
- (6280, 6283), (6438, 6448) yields 17.2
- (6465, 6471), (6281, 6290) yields 16.3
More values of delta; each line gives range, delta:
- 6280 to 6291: 8.87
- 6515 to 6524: 8.22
